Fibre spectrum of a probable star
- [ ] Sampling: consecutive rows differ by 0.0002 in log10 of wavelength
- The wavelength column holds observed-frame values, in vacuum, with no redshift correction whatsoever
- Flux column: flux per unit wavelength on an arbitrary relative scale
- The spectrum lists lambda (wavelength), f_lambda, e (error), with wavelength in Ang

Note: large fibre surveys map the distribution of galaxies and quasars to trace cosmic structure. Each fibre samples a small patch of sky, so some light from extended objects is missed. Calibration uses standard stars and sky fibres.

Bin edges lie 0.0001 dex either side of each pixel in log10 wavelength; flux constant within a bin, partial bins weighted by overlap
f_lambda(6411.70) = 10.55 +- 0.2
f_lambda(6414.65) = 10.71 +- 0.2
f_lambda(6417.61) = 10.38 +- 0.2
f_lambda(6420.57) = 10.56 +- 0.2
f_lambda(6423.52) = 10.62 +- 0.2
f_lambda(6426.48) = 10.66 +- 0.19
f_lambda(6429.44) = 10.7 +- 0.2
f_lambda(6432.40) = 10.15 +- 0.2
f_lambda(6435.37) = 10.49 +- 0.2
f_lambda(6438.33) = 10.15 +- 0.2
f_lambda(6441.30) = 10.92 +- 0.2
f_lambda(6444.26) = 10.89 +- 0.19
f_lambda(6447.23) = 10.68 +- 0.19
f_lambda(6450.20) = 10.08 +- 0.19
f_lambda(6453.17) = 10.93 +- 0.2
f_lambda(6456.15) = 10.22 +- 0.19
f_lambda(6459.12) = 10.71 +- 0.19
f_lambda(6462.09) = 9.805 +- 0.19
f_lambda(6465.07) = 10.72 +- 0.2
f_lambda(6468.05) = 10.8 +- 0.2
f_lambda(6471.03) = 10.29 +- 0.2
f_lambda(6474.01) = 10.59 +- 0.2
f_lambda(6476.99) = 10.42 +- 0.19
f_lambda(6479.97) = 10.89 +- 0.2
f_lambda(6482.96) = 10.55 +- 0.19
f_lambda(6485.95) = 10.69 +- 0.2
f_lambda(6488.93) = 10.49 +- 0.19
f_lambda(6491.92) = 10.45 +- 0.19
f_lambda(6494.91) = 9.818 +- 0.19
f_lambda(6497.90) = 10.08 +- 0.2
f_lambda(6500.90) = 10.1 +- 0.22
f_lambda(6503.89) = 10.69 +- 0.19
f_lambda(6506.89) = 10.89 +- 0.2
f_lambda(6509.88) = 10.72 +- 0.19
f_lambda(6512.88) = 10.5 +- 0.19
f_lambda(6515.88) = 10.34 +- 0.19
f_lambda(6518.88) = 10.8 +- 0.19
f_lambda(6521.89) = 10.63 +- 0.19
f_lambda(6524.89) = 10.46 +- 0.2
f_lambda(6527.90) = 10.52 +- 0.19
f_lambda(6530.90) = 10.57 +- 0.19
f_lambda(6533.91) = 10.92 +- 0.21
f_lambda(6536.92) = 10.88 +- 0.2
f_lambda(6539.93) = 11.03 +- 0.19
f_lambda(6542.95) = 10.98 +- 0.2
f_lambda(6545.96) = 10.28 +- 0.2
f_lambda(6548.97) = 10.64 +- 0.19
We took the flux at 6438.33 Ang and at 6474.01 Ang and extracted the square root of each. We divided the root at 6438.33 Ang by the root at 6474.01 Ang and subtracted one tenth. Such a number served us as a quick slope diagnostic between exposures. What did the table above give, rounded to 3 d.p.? 0.879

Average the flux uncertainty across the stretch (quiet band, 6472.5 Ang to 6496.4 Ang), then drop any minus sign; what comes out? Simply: 0.194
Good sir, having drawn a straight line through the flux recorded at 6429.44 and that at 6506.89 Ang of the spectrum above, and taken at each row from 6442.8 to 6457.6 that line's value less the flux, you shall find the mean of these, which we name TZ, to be 0.19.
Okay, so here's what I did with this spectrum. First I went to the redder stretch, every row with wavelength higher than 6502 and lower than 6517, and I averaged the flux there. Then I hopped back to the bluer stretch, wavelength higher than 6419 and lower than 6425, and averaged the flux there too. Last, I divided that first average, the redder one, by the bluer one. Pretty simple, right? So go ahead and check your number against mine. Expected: 1.00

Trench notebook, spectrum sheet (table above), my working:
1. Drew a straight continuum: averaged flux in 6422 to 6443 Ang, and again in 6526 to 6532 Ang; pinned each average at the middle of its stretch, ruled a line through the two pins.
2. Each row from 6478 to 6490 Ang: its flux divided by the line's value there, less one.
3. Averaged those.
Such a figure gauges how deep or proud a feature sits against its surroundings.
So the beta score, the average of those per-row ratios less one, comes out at 0.011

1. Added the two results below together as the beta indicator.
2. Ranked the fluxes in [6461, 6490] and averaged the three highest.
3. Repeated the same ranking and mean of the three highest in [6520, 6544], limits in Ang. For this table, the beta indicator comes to 21.8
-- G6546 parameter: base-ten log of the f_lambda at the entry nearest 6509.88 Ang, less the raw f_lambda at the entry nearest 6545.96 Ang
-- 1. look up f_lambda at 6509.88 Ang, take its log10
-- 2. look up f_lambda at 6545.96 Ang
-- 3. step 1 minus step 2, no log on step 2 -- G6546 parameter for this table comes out -9.25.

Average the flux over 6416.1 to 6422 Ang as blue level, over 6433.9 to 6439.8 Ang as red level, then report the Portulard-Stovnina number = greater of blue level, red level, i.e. 10.5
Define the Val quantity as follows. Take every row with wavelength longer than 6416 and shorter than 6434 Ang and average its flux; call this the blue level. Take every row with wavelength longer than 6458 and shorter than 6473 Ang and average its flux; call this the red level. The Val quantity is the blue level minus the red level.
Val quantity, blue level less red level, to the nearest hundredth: 0.05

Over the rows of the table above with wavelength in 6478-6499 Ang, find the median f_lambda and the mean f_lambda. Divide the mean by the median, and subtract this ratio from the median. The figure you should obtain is 9.50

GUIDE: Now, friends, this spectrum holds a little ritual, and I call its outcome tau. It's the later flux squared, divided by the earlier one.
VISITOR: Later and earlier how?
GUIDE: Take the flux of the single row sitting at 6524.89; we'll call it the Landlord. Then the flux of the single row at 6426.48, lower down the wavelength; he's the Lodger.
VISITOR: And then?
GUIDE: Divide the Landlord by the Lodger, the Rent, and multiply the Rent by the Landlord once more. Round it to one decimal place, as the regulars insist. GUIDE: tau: 10.3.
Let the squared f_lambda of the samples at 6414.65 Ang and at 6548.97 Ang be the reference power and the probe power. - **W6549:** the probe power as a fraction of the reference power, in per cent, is 99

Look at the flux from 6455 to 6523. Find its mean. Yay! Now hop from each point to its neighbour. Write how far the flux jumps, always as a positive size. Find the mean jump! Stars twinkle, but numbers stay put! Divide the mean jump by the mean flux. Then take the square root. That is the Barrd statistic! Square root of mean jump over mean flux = 0.18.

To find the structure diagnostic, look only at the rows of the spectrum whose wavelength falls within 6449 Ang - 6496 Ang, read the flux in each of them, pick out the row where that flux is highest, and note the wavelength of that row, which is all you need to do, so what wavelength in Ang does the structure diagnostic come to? 6453.17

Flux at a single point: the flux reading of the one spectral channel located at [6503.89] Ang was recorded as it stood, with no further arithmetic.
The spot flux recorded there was 10.69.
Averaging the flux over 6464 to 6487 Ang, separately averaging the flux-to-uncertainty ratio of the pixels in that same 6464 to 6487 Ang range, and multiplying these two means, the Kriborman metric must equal 571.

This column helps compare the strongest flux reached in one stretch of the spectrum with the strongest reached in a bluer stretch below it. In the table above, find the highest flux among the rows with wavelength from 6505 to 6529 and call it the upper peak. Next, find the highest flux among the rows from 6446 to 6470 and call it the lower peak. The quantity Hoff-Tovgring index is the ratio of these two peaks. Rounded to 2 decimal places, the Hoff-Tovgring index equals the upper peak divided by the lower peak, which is 1.00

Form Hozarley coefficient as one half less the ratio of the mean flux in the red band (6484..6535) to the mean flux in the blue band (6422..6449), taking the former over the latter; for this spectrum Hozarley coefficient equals -0.493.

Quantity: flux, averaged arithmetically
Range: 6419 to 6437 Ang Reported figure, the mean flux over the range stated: 10.53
